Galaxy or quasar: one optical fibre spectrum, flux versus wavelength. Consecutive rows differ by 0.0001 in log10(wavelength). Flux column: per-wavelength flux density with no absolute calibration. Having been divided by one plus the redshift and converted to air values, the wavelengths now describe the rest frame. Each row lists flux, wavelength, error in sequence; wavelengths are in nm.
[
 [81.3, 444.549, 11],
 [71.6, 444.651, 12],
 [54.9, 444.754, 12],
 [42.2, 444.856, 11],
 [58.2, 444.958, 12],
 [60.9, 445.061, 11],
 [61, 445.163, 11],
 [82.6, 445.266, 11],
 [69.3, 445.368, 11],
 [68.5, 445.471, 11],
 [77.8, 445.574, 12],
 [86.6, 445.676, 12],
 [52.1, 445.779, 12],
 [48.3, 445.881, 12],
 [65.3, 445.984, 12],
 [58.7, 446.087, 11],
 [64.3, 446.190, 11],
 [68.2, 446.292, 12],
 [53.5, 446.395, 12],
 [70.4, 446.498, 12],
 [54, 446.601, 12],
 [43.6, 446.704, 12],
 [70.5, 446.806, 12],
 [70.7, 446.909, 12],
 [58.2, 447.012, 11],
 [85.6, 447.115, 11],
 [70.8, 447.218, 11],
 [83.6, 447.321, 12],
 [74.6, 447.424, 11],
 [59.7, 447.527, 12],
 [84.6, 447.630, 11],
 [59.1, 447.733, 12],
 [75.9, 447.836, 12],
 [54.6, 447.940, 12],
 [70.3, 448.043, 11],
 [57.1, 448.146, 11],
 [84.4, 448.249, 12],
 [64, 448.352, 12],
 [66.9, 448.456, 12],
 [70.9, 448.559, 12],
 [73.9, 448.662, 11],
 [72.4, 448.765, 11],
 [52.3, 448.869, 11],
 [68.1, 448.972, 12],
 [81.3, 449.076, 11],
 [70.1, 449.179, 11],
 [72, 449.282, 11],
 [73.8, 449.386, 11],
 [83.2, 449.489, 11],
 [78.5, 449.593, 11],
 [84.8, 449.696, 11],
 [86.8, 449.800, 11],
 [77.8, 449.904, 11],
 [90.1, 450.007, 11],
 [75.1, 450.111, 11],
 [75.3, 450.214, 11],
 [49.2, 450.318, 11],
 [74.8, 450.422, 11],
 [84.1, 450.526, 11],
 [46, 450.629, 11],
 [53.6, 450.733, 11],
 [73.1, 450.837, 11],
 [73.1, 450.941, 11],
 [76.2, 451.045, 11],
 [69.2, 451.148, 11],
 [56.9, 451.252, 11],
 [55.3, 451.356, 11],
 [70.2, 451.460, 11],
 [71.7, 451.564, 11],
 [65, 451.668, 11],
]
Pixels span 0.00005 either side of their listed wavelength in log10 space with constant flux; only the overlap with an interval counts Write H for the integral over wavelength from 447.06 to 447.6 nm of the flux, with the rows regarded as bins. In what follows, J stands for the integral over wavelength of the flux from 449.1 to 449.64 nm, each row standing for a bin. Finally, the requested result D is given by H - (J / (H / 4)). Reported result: 37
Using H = 40.6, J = 41.0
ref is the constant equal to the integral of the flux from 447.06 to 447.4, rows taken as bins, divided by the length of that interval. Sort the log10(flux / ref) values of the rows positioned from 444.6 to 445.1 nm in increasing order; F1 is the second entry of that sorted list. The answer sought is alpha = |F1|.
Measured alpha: 0.16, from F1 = -0.16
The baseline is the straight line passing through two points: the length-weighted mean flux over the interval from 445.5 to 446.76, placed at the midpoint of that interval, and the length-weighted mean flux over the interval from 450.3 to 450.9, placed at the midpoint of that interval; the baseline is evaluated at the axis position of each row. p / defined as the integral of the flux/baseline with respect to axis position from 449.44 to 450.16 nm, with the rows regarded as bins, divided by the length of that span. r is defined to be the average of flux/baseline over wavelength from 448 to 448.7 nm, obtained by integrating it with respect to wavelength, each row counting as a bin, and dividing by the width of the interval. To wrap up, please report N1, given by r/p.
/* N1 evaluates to 0.86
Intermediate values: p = 1.29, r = 1.101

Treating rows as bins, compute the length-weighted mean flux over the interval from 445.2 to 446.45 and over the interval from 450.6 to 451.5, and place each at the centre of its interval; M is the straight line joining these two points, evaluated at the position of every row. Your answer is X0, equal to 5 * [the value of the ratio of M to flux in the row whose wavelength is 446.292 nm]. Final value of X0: 4.84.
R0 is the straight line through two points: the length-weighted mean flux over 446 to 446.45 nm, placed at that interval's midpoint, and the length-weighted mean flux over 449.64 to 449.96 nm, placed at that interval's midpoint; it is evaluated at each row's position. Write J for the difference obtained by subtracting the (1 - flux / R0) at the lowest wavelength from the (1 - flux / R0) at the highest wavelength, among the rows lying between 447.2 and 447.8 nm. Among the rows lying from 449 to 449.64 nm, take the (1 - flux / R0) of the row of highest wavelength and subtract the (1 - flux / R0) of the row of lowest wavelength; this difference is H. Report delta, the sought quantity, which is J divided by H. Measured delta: 2.9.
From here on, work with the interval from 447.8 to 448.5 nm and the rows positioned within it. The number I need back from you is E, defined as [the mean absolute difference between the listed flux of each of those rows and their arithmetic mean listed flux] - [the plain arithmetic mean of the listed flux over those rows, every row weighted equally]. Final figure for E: -60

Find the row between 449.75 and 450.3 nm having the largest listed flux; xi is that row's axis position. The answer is 450.007 nm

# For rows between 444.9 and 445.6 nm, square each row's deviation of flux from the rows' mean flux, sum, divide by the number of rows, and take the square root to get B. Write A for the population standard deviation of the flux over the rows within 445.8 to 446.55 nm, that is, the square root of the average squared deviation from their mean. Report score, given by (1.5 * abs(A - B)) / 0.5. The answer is 3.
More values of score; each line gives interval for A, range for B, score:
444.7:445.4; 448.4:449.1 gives 10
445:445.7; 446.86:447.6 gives 1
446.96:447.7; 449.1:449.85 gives 14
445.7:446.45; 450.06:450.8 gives 22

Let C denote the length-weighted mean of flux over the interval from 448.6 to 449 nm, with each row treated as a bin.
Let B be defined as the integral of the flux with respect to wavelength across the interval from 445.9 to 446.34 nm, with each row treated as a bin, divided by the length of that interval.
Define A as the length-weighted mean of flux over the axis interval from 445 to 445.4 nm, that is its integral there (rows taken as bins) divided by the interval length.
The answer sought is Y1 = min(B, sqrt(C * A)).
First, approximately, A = 68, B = 62.9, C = 67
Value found 62.9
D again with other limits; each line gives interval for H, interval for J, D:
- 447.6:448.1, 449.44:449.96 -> 29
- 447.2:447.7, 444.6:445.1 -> 34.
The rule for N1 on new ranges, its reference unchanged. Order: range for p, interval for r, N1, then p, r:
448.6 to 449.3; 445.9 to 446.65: 0.90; 1.10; 0.988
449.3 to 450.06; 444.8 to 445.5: 0.80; 1.28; 1.024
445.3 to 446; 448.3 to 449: 0.97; 1.09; 1.056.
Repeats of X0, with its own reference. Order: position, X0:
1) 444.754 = 6.07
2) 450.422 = 4.30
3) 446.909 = 4.65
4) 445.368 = 4.79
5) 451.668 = 4.91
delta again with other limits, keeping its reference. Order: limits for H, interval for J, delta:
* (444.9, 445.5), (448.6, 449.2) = -0.7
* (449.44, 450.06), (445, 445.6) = 5.3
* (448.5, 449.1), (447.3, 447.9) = -1.7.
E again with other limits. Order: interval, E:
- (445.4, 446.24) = -56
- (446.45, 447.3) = -55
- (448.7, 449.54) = -66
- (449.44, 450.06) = -80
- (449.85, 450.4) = -64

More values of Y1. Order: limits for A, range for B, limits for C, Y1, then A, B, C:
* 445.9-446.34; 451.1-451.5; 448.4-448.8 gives 62.6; 63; 62.6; 71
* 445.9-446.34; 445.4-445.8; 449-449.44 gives 68.3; 63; 72.5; 74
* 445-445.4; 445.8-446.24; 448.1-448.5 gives 58.6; 68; 58.6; 68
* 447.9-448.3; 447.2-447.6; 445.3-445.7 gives 71.0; 67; 73.0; 75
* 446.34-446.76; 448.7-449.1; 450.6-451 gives 59.0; 56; 67.7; 62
